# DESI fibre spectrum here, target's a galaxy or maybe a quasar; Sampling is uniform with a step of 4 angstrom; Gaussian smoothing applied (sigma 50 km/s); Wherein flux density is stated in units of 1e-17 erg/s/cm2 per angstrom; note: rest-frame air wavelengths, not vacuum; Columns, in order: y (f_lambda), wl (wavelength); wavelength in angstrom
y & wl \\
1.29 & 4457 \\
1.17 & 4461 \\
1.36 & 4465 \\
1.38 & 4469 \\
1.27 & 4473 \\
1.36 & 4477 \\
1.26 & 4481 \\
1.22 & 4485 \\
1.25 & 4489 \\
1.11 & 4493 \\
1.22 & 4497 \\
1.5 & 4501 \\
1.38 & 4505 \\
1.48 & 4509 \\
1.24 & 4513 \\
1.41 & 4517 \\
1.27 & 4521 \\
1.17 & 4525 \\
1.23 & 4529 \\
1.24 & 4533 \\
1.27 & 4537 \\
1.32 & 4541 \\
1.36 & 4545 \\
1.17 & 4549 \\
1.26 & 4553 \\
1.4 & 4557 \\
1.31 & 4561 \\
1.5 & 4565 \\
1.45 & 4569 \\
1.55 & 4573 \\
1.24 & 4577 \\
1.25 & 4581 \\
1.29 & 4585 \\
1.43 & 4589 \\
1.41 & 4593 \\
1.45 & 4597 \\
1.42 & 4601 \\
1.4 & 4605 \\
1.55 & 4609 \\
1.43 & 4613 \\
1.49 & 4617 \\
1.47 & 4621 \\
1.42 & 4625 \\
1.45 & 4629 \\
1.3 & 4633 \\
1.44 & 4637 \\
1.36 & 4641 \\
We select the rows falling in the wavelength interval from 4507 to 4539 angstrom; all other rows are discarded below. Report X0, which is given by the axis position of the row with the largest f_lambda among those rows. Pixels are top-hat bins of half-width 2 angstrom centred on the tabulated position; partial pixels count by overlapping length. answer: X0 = 4509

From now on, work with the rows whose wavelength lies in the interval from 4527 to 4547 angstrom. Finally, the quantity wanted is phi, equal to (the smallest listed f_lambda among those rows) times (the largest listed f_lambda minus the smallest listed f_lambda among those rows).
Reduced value 0.16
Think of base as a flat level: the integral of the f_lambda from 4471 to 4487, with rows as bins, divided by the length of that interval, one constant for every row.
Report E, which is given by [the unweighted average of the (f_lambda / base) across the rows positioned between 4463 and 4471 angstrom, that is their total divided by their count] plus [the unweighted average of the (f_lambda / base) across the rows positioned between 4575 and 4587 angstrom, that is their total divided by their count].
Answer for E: 2.06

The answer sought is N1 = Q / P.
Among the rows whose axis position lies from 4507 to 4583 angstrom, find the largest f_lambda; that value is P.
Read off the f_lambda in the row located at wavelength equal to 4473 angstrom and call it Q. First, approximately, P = 1.55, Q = 1.27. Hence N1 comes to 0.82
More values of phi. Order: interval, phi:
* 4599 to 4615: 0.21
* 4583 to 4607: 0.21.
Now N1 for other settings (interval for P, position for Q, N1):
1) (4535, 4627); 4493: 0.72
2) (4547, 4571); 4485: 0.81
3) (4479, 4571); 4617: 0.99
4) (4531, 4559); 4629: 1.04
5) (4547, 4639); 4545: 0.88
